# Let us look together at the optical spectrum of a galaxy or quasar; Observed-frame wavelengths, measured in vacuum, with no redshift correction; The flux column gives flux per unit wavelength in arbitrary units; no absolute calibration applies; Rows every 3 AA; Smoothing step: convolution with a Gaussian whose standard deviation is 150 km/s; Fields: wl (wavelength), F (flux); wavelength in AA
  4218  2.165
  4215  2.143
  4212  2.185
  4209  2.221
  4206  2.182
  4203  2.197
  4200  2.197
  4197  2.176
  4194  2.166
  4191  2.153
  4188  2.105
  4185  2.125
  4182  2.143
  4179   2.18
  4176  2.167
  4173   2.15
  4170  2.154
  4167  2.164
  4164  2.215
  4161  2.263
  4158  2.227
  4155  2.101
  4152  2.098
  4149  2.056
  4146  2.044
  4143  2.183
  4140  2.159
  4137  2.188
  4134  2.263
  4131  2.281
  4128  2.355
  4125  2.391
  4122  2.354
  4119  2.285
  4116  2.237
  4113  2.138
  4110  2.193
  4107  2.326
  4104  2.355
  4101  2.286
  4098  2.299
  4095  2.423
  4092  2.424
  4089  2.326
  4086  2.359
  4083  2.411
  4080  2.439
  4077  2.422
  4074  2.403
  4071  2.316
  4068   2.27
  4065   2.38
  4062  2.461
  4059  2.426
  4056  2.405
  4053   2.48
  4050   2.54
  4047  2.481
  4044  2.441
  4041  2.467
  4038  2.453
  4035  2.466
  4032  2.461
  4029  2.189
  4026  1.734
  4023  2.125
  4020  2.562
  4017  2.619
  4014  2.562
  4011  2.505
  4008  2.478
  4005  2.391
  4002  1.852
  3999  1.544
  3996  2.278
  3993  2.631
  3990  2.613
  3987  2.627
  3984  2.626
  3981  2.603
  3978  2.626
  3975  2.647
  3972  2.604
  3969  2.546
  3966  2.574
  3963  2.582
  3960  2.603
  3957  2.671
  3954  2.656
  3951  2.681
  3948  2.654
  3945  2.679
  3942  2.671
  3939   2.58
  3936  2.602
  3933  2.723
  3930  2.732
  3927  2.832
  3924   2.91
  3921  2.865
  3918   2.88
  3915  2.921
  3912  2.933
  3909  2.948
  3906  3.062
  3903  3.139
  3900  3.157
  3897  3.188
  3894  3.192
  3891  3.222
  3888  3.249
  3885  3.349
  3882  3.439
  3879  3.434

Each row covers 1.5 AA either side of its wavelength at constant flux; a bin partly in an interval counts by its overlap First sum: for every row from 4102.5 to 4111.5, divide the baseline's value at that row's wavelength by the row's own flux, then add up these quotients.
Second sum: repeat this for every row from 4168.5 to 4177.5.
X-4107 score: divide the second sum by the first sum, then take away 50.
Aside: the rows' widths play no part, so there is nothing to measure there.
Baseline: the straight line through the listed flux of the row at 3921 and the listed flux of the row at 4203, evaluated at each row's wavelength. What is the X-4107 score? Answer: -49.0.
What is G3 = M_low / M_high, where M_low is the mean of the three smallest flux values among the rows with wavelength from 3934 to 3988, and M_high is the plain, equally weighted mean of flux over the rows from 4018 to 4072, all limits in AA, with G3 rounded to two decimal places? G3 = 1.08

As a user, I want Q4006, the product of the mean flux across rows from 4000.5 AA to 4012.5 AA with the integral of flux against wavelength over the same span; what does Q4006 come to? 64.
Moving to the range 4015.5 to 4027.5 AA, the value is 61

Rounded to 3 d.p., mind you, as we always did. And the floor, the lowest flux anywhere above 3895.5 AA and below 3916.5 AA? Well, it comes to 2.921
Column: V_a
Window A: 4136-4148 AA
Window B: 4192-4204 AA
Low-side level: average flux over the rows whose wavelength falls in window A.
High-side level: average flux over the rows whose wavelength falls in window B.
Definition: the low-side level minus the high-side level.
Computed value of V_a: -0.04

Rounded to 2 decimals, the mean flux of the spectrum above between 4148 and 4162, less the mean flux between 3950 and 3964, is -0.49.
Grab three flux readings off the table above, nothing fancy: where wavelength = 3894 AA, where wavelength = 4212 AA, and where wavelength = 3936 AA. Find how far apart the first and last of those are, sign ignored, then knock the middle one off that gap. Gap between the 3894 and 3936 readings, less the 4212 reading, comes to -1.6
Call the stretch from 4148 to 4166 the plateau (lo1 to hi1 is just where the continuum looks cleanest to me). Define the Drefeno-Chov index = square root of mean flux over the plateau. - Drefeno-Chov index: 1.47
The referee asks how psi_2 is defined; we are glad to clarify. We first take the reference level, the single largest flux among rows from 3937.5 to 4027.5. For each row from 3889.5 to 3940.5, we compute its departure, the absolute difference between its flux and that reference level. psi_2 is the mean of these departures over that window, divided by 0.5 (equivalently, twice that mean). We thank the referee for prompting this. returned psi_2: 0.55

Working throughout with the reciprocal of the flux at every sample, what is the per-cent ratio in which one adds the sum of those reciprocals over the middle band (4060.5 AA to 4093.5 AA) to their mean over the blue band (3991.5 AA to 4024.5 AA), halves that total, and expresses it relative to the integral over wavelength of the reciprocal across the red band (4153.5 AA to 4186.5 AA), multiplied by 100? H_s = 16.6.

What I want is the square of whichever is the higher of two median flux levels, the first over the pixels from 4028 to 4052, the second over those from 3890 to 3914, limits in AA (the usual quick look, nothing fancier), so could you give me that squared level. 9.9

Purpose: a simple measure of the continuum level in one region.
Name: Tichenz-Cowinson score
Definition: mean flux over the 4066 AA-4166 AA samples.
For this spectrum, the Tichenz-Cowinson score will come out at 2.28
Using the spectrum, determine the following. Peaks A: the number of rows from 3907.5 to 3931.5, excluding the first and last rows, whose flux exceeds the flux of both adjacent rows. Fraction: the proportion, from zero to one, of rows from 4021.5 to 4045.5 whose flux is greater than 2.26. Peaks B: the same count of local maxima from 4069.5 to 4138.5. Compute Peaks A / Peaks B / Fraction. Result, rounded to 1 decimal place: 0.4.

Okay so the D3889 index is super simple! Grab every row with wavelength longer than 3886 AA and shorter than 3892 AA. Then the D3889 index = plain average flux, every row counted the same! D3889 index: 3.2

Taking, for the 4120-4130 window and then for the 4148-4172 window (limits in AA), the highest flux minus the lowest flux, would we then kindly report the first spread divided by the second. 0.2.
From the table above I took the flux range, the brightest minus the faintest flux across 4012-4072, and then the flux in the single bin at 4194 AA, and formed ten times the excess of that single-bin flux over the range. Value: 12.8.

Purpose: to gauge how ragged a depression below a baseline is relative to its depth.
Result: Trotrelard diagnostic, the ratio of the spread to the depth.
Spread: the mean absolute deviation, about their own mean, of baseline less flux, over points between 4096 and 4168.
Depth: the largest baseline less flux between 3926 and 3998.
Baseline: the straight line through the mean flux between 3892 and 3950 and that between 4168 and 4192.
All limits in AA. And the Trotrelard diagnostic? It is 0.18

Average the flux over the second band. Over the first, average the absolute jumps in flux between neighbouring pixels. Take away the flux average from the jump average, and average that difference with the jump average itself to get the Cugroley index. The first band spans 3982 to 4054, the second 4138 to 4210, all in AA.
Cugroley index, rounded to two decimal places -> -0.90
